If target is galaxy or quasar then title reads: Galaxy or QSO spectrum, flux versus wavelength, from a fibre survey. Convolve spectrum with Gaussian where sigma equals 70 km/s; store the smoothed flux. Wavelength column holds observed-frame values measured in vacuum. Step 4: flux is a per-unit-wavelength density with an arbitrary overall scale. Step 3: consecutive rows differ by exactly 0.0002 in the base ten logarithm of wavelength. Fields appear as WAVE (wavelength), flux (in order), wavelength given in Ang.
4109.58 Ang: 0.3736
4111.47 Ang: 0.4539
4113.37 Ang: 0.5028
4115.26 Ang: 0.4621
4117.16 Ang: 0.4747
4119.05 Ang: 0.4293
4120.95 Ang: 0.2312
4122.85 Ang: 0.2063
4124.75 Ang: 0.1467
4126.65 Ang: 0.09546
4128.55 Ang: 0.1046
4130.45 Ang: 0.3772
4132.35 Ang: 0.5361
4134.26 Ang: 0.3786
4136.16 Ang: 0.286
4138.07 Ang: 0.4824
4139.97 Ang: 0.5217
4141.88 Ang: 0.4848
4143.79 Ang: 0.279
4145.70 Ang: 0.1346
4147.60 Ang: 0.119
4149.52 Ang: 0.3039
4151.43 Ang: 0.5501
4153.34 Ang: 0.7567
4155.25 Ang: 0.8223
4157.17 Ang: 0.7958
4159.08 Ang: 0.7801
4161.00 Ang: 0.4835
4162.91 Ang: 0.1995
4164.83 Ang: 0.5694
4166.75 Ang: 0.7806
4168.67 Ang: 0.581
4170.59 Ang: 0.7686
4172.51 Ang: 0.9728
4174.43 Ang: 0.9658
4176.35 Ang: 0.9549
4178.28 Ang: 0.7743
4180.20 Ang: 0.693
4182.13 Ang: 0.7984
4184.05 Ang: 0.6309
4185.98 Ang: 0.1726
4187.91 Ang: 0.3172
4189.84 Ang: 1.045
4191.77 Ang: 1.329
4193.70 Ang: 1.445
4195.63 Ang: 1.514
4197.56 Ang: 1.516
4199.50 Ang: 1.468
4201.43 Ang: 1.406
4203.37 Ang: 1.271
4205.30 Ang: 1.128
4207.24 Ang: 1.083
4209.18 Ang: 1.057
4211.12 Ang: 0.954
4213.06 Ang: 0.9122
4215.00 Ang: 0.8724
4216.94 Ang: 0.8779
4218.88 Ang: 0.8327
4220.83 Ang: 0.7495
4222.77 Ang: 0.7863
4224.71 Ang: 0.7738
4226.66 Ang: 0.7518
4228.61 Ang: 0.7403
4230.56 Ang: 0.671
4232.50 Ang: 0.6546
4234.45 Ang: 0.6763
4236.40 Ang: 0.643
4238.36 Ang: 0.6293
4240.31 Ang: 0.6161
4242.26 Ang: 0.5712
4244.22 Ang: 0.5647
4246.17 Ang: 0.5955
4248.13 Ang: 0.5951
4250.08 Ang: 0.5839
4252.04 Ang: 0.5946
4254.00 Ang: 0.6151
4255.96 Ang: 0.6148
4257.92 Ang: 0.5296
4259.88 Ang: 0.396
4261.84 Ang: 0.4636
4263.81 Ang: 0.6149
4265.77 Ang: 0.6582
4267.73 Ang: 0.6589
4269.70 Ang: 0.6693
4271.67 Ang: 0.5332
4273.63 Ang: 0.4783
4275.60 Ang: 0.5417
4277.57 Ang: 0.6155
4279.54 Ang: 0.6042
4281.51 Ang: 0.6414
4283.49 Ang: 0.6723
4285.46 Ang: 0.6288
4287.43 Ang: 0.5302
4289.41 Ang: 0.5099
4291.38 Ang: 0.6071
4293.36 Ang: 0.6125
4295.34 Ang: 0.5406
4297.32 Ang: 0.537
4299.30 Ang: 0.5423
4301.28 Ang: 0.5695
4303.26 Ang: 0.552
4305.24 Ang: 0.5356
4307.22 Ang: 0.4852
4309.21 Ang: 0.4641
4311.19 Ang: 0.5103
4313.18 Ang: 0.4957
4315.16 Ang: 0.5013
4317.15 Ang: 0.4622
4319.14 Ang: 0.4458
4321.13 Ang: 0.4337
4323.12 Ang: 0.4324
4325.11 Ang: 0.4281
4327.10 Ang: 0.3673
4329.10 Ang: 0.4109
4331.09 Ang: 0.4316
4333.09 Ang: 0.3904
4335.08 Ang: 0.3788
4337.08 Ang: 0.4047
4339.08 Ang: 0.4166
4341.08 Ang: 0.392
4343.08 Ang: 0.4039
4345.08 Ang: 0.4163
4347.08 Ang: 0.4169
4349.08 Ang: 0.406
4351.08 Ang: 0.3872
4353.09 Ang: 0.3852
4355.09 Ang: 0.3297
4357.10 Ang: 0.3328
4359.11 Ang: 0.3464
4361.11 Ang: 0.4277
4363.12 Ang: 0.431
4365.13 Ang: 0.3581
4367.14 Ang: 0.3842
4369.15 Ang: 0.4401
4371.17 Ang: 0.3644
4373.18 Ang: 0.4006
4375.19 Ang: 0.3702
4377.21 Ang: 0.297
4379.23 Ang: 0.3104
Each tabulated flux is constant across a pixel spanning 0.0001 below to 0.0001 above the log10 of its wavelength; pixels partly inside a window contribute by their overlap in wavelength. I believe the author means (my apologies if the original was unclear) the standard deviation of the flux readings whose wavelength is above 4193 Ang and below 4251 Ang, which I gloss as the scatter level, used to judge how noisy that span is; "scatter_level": 0.31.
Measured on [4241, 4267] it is 0.07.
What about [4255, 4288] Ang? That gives 0.08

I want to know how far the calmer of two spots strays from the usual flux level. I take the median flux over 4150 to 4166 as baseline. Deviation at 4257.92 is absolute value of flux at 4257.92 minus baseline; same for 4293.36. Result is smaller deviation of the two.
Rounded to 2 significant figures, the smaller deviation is 0.051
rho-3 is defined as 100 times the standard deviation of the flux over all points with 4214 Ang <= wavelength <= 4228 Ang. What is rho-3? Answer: 5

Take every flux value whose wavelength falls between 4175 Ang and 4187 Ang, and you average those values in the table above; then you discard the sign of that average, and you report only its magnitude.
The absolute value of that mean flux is 0.7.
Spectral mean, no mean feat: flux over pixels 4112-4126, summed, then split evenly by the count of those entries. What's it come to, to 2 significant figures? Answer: 0.35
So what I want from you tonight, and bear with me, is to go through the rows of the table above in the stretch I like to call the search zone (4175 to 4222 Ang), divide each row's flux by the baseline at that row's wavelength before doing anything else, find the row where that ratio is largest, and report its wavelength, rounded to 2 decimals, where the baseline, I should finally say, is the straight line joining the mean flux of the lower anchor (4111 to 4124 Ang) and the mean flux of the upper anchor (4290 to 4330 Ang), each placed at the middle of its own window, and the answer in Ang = 4195.63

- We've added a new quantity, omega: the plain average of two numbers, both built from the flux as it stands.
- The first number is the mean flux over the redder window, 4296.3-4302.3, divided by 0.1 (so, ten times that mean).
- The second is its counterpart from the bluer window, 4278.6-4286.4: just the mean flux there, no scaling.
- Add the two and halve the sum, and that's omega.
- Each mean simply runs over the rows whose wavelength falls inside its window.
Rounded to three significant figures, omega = 3.07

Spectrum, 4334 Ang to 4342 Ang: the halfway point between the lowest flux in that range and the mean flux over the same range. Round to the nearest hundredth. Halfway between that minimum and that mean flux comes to 0.39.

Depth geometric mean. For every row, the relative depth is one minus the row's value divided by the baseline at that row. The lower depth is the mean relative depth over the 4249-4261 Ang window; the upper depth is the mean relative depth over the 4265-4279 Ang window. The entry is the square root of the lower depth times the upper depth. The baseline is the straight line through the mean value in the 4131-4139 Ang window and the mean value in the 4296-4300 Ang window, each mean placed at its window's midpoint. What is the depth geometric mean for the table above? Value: 0.1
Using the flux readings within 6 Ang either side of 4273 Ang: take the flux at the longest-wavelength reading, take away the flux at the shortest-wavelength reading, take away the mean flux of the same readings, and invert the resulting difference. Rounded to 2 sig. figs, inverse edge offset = -1.6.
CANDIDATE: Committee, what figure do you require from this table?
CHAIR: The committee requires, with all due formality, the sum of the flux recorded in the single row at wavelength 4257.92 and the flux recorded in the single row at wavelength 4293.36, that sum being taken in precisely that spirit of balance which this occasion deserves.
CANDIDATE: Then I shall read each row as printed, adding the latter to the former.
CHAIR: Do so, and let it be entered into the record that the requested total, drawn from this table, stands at 1.14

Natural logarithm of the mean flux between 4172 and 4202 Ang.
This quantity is 0.0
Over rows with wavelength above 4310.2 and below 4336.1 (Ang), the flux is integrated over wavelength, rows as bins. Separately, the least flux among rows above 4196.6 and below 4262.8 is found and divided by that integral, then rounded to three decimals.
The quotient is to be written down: 0.035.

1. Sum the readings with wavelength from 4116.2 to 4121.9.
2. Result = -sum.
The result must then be -1.1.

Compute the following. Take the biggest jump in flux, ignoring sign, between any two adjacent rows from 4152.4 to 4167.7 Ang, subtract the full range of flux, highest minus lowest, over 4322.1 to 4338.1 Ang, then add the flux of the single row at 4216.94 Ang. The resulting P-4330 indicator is 1.2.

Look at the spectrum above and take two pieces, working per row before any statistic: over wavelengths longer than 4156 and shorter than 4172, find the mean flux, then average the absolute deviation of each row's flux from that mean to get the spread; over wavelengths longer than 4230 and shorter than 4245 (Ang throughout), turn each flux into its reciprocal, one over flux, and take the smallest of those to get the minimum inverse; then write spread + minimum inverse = 1.64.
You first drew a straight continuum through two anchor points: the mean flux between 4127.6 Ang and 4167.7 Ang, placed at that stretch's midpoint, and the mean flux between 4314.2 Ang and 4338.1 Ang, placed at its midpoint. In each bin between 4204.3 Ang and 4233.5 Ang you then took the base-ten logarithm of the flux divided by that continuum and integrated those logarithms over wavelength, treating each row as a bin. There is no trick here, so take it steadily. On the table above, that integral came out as 8.0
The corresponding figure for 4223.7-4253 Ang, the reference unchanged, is 4.7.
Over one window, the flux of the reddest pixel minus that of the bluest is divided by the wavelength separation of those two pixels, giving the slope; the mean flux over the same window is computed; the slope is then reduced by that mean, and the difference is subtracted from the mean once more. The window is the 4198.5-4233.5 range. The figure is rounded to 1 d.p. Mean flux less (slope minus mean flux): 1.9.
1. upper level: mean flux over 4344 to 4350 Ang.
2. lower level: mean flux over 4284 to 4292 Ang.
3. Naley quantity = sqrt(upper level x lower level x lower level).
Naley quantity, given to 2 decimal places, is 0.37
